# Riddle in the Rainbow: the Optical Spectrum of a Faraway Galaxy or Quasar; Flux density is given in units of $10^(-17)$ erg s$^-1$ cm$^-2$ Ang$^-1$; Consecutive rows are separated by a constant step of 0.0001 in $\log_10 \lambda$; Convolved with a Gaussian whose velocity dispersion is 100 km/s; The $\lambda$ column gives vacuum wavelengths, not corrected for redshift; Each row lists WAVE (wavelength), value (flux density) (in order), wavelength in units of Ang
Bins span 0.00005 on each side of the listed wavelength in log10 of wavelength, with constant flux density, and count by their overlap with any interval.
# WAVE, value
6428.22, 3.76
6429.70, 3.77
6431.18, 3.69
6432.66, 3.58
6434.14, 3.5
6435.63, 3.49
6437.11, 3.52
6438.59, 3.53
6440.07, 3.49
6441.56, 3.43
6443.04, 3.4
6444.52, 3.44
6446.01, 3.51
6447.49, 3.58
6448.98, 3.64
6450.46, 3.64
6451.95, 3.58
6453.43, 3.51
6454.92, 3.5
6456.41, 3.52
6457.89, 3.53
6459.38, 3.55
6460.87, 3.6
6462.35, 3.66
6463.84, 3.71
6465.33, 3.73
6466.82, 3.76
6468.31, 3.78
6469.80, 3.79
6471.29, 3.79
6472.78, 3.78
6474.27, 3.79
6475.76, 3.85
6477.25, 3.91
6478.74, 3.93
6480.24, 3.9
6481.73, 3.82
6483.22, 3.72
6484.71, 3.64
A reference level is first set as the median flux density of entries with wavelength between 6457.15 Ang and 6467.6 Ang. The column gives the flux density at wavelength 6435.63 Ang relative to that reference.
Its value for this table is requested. -0.17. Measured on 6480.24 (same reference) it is 0.24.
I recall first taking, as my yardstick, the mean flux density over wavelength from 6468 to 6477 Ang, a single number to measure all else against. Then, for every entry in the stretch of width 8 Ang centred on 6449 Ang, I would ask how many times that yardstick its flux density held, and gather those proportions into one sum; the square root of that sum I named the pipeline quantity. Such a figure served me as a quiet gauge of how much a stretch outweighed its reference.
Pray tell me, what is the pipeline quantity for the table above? 2.17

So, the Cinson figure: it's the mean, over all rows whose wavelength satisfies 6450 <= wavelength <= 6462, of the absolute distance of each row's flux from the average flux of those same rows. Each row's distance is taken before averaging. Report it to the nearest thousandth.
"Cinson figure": 0.040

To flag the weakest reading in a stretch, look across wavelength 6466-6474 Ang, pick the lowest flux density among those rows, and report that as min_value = 3.76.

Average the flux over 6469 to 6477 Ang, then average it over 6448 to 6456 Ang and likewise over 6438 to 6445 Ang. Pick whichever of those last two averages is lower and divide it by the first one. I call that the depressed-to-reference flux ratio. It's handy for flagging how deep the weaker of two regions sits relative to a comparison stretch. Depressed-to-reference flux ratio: 0.91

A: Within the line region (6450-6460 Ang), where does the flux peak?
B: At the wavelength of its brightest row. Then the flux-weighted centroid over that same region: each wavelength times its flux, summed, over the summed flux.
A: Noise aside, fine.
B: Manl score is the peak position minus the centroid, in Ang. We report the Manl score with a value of -4.4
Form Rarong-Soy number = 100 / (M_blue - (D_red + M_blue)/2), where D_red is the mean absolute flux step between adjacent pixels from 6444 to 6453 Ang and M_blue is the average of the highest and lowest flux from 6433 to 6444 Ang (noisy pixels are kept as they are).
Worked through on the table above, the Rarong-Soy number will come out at 58.6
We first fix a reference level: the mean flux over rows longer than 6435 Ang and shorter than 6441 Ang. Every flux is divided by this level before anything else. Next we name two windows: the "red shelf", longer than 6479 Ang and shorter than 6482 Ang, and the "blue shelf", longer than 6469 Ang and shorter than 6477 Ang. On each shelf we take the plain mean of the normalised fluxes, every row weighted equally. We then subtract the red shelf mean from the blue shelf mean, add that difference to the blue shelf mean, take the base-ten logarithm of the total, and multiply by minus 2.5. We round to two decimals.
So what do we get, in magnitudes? -0.07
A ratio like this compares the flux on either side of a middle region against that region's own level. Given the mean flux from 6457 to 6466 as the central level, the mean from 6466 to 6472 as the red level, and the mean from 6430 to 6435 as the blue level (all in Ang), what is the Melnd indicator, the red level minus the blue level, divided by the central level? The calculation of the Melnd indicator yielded 0.05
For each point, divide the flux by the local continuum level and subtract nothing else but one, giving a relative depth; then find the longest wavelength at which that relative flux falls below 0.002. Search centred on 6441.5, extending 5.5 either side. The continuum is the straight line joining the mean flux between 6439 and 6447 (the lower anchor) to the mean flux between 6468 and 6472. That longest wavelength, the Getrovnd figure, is 6444.52 Ang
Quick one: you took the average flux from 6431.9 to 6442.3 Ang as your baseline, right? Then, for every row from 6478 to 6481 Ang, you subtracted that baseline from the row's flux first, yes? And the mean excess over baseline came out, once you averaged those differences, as 0.409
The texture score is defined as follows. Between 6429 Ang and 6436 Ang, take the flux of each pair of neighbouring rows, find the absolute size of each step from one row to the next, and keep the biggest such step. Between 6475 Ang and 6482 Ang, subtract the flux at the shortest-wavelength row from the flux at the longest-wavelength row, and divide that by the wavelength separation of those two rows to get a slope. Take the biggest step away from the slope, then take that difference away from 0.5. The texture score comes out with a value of 0.62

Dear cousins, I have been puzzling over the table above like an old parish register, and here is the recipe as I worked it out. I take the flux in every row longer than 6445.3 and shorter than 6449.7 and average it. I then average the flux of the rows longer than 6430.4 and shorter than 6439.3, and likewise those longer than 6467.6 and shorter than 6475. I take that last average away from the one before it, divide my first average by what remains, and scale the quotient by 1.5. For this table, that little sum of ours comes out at -22.9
